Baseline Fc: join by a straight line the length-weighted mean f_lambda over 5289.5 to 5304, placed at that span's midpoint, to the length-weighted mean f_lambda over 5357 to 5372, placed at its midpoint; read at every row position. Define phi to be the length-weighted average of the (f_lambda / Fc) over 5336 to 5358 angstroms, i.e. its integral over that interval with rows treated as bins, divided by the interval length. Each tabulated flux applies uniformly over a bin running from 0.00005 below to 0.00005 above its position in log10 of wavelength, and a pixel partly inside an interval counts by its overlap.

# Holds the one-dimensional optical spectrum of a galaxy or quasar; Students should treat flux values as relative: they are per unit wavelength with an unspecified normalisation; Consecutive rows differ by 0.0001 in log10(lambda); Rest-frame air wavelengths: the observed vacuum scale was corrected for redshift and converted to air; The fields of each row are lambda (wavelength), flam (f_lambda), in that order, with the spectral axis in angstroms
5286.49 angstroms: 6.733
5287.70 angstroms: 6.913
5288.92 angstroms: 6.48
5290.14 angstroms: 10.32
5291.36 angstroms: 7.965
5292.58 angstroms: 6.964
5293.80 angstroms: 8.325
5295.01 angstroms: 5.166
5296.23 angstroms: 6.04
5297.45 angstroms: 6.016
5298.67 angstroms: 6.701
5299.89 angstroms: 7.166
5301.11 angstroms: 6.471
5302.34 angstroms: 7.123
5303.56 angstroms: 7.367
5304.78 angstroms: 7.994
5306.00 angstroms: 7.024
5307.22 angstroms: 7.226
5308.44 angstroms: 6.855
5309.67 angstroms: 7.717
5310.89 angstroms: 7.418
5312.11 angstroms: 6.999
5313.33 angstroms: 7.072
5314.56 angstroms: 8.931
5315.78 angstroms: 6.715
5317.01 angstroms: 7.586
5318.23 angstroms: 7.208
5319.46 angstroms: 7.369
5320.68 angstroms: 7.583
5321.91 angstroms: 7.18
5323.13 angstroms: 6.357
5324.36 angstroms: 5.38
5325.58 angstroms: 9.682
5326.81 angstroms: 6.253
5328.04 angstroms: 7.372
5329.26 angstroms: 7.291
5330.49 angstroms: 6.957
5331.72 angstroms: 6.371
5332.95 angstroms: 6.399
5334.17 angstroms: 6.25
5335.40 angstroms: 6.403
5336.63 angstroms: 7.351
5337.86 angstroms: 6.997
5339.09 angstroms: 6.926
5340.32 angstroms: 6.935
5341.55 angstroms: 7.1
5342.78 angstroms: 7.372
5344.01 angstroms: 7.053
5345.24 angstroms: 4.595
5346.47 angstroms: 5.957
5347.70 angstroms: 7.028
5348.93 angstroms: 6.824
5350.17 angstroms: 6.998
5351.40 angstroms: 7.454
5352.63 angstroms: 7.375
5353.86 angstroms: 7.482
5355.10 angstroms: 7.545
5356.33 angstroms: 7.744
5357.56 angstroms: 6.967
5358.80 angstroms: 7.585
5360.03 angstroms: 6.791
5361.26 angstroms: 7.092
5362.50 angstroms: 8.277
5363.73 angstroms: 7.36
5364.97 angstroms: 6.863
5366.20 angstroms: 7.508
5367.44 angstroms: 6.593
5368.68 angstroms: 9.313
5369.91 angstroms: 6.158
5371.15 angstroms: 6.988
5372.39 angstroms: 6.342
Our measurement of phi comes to 0.96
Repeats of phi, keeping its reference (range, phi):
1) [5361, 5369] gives 1.03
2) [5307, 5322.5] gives 1.03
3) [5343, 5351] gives 0.90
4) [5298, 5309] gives 0.99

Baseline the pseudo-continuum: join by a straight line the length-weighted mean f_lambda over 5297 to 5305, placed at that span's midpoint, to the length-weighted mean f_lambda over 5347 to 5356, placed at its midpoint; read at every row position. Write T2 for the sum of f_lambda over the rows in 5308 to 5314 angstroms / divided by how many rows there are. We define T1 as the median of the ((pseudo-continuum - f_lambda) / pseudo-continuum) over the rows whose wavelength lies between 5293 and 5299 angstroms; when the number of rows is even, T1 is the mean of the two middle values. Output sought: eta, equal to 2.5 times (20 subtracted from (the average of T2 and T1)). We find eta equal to -40.83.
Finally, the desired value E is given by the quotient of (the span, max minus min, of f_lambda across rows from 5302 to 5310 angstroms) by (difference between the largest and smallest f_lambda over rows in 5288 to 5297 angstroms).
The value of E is 0.2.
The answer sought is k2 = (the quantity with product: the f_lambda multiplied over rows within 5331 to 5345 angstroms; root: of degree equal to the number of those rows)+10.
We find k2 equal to 16.8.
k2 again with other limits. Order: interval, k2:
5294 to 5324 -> 17.0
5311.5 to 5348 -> 16.9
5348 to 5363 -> 17.3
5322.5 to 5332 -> 16.9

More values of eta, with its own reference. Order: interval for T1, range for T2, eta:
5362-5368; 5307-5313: -40.95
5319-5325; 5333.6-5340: -41.54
